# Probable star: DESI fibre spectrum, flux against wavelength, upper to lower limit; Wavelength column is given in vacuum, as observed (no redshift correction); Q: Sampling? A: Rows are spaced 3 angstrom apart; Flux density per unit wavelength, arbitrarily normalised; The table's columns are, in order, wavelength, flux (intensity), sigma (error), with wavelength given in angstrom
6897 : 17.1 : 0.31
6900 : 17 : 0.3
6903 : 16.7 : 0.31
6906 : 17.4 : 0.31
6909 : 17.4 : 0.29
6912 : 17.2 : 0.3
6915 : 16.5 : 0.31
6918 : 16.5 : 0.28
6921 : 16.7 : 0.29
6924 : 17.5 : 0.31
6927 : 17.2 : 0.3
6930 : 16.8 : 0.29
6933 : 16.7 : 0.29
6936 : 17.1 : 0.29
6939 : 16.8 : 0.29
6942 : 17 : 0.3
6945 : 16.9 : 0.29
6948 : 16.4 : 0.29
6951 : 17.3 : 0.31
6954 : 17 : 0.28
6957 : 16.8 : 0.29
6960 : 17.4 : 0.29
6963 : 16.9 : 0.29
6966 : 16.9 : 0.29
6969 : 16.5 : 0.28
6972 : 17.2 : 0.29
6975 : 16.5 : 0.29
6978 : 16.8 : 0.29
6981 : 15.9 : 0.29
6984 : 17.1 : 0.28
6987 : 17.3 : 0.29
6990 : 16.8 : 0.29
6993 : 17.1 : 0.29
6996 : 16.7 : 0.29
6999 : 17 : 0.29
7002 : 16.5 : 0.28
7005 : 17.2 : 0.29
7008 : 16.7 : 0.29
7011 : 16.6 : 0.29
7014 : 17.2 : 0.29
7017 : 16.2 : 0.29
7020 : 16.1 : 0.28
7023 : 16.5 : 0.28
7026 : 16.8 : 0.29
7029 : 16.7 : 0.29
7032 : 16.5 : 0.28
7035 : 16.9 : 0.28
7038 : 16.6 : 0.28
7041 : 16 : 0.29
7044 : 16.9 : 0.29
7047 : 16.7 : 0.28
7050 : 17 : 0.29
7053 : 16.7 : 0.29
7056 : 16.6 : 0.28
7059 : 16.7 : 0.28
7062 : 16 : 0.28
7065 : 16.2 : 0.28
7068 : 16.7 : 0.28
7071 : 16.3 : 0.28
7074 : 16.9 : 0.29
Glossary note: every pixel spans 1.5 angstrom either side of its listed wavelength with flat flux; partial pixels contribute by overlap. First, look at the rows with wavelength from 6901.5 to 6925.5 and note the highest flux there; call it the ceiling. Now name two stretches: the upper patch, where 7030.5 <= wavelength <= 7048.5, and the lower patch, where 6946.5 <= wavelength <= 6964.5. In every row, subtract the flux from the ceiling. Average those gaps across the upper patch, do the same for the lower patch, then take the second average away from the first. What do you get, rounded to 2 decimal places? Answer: 0.37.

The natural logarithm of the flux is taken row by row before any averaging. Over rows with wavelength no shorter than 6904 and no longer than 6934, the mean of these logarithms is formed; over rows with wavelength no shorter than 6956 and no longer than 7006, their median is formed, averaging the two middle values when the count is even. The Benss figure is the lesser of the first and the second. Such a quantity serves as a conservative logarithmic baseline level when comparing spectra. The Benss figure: 2.83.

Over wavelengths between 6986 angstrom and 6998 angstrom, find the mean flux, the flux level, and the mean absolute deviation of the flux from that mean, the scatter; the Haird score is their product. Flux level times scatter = 3.82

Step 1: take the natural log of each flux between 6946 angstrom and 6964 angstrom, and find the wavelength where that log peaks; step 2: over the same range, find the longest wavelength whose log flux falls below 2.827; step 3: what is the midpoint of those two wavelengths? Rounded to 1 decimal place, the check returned 6958.5 angstrom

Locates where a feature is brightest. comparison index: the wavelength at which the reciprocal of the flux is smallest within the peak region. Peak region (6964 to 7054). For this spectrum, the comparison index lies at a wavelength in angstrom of 6987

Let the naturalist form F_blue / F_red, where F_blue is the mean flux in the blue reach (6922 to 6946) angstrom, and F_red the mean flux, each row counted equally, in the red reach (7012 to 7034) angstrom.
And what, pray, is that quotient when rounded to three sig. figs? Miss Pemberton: 1.03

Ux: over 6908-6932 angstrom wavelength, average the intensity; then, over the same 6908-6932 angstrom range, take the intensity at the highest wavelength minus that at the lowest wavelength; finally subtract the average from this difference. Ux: -17.6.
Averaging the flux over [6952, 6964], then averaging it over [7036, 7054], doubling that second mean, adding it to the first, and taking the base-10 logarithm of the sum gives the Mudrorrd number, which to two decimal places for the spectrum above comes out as 1.70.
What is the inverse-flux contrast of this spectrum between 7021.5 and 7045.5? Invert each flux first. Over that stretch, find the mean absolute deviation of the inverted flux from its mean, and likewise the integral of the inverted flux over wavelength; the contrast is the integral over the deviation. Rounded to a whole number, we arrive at 1863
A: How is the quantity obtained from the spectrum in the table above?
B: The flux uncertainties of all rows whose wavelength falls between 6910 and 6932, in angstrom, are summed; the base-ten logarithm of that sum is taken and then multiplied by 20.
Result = 6.36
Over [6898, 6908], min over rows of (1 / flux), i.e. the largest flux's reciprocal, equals 0.0575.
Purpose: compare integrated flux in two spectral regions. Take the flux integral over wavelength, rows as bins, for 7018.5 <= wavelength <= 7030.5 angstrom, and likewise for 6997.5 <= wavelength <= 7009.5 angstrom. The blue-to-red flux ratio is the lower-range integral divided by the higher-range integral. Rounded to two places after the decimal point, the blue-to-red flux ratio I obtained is 1.02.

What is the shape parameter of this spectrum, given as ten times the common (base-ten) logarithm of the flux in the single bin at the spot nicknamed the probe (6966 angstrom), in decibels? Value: 12.3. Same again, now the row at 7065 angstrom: 12.1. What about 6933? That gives 12.2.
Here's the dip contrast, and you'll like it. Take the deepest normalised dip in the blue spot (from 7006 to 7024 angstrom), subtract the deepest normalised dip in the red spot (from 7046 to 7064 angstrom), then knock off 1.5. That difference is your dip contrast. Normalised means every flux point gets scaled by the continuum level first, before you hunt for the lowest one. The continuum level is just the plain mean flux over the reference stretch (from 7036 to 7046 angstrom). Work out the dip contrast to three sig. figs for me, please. -1.49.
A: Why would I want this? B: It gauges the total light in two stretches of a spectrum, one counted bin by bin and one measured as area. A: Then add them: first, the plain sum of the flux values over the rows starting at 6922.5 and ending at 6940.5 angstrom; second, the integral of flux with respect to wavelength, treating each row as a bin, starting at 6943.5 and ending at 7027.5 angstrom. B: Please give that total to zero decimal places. 1513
